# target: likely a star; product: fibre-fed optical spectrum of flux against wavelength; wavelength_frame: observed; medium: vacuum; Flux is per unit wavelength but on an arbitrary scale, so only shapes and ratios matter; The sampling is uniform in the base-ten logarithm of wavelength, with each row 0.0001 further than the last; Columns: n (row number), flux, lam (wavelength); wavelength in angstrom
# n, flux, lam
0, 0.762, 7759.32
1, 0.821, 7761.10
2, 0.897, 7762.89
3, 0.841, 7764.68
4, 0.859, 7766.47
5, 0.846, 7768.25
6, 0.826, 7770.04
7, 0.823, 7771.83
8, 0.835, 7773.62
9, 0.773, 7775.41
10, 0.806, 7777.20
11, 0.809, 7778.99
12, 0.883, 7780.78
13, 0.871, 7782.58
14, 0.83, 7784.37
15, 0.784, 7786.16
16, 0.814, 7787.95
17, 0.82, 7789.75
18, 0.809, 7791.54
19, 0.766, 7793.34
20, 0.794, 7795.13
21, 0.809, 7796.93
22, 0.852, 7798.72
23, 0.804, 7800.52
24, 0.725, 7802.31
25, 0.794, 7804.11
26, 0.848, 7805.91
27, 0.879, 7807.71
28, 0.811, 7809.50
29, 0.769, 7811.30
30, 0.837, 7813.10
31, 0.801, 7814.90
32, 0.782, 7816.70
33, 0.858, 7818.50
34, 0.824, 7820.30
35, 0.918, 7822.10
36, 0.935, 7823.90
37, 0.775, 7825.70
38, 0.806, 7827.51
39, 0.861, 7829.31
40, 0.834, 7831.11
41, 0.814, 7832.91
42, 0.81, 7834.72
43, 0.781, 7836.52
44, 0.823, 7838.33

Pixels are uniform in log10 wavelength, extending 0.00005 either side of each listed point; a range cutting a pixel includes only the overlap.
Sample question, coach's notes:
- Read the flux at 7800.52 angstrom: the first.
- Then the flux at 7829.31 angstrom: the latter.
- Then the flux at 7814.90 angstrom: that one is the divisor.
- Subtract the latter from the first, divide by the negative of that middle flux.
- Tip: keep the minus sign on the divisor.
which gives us 0.07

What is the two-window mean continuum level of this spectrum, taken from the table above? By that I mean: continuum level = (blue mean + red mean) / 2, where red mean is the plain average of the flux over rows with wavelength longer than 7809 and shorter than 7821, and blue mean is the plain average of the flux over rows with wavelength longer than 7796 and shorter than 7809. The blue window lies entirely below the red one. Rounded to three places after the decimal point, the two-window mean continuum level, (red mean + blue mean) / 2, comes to 0.814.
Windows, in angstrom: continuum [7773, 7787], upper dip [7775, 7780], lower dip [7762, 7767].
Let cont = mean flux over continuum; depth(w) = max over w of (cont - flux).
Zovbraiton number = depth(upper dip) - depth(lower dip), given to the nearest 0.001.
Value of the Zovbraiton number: 0.068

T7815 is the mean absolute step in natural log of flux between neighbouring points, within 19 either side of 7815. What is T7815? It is 0.065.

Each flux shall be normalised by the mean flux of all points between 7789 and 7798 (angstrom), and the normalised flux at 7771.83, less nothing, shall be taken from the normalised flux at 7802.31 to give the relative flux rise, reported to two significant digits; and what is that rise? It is -0.12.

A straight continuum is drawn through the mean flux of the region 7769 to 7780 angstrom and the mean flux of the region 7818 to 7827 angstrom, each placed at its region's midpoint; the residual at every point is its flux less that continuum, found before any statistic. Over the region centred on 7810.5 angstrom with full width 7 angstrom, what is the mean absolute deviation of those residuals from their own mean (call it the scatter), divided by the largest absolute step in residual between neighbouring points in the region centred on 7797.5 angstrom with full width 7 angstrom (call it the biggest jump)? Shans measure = 0.68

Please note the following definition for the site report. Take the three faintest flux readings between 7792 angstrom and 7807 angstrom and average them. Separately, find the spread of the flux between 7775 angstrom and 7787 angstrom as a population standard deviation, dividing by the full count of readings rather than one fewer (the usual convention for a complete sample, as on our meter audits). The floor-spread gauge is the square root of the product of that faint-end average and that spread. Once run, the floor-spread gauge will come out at 0.17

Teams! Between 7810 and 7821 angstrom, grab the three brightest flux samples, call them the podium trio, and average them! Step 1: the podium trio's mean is 0.84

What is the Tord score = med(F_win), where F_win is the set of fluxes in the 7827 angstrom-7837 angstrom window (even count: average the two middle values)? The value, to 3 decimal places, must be 0.812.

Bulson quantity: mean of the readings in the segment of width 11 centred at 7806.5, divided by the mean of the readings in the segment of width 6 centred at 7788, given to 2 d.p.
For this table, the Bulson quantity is 1.00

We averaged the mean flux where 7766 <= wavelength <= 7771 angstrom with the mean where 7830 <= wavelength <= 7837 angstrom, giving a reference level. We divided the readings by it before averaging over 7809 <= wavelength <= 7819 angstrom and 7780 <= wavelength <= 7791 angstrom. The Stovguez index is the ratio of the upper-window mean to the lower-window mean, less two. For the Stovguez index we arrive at -1.03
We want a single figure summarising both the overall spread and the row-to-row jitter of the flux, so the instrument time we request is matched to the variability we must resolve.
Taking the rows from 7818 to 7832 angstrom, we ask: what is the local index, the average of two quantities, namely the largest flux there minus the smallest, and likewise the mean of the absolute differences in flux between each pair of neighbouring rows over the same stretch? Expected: 0.110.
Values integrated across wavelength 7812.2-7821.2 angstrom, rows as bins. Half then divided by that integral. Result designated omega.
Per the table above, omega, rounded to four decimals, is 0.0677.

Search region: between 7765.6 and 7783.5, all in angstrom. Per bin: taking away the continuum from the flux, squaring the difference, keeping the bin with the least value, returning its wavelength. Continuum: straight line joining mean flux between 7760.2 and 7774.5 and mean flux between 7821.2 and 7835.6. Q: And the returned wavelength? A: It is 7768.25 angstrom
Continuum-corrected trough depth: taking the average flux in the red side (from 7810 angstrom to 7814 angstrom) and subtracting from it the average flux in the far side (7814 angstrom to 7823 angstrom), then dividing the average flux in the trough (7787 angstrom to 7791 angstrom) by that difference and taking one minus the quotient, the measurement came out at 25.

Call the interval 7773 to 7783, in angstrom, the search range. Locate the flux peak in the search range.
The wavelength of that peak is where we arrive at 7780.78 angstrom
